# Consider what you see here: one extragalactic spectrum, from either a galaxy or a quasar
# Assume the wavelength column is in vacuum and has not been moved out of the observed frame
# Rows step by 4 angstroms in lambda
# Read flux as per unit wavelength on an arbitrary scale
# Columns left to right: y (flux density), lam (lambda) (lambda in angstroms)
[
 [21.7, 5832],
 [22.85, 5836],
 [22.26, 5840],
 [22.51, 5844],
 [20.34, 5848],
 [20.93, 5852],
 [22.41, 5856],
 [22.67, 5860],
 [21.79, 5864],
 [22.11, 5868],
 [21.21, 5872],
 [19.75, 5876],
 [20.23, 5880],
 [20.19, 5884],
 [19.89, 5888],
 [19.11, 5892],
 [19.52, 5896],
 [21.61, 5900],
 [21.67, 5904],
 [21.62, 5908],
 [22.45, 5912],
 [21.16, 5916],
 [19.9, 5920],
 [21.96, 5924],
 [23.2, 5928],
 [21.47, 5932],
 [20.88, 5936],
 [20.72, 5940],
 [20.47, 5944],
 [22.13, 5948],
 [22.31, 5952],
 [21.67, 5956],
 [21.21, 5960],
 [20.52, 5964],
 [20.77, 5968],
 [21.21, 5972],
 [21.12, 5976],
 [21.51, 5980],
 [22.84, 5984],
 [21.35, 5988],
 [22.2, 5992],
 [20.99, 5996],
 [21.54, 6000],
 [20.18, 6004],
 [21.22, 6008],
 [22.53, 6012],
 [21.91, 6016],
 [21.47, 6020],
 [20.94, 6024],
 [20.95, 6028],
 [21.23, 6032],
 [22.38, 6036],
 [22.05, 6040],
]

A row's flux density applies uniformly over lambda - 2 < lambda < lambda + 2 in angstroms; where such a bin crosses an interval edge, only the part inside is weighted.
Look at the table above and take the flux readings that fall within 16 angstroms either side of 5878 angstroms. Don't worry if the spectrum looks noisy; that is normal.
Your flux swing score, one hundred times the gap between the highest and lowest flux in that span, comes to 300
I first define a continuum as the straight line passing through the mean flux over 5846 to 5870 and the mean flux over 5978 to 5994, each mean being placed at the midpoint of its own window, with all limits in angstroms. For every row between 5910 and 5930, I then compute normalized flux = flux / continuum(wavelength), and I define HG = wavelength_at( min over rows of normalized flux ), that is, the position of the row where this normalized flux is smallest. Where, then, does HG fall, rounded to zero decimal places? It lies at 5920 angstroms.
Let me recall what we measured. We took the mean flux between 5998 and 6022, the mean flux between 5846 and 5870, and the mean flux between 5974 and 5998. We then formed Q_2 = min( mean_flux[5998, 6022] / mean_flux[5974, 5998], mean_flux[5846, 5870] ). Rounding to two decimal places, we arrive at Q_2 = 0.99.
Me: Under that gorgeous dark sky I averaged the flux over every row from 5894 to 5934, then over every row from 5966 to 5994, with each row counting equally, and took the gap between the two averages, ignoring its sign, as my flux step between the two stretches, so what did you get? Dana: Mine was 0.12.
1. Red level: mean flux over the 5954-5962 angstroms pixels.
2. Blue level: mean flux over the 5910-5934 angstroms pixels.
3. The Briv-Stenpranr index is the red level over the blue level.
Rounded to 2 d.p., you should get 0.99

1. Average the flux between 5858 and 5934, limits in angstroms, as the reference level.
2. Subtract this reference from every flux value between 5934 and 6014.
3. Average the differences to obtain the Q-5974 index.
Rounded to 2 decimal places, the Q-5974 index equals 0.24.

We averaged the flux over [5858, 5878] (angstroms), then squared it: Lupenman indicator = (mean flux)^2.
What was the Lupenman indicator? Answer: 463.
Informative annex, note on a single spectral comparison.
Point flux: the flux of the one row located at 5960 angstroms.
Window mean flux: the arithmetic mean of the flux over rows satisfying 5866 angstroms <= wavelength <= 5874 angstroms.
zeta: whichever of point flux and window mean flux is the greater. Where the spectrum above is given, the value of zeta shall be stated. 21.7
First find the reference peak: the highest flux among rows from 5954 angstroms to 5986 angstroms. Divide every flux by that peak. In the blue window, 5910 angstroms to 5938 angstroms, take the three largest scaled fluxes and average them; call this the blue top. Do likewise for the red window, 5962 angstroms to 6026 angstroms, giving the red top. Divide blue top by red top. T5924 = 1.00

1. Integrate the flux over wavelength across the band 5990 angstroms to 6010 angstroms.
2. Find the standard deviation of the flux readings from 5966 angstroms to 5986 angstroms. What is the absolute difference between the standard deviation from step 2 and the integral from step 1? 424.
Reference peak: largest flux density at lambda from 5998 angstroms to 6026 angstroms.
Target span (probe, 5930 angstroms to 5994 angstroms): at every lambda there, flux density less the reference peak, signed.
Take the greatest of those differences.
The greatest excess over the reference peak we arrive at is 0.3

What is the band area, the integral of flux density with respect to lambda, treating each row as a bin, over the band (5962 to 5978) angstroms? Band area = 334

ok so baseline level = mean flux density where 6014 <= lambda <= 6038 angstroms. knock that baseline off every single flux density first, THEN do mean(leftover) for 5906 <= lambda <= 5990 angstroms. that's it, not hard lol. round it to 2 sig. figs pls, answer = -0.029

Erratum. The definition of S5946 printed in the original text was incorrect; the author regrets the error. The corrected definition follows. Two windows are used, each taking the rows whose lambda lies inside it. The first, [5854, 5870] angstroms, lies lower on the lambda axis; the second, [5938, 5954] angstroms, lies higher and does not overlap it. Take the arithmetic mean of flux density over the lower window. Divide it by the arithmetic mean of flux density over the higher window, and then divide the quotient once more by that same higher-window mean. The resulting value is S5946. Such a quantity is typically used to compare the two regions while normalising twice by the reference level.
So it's 0.0485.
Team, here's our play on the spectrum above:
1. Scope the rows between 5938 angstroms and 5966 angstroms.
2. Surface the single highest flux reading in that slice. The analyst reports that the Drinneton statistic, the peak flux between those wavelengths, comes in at 22.31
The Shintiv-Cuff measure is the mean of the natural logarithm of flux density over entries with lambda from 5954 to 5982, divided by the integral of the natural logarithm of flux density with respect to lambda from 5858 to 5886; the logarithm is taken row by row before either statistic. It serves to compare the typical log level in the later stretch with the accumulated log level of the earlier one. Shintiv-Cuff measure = 0.0357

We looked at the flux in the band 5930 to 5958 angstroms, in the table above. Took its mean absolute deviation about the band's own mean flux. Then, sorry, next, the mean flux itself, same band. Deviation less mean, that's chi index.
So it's -20.8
